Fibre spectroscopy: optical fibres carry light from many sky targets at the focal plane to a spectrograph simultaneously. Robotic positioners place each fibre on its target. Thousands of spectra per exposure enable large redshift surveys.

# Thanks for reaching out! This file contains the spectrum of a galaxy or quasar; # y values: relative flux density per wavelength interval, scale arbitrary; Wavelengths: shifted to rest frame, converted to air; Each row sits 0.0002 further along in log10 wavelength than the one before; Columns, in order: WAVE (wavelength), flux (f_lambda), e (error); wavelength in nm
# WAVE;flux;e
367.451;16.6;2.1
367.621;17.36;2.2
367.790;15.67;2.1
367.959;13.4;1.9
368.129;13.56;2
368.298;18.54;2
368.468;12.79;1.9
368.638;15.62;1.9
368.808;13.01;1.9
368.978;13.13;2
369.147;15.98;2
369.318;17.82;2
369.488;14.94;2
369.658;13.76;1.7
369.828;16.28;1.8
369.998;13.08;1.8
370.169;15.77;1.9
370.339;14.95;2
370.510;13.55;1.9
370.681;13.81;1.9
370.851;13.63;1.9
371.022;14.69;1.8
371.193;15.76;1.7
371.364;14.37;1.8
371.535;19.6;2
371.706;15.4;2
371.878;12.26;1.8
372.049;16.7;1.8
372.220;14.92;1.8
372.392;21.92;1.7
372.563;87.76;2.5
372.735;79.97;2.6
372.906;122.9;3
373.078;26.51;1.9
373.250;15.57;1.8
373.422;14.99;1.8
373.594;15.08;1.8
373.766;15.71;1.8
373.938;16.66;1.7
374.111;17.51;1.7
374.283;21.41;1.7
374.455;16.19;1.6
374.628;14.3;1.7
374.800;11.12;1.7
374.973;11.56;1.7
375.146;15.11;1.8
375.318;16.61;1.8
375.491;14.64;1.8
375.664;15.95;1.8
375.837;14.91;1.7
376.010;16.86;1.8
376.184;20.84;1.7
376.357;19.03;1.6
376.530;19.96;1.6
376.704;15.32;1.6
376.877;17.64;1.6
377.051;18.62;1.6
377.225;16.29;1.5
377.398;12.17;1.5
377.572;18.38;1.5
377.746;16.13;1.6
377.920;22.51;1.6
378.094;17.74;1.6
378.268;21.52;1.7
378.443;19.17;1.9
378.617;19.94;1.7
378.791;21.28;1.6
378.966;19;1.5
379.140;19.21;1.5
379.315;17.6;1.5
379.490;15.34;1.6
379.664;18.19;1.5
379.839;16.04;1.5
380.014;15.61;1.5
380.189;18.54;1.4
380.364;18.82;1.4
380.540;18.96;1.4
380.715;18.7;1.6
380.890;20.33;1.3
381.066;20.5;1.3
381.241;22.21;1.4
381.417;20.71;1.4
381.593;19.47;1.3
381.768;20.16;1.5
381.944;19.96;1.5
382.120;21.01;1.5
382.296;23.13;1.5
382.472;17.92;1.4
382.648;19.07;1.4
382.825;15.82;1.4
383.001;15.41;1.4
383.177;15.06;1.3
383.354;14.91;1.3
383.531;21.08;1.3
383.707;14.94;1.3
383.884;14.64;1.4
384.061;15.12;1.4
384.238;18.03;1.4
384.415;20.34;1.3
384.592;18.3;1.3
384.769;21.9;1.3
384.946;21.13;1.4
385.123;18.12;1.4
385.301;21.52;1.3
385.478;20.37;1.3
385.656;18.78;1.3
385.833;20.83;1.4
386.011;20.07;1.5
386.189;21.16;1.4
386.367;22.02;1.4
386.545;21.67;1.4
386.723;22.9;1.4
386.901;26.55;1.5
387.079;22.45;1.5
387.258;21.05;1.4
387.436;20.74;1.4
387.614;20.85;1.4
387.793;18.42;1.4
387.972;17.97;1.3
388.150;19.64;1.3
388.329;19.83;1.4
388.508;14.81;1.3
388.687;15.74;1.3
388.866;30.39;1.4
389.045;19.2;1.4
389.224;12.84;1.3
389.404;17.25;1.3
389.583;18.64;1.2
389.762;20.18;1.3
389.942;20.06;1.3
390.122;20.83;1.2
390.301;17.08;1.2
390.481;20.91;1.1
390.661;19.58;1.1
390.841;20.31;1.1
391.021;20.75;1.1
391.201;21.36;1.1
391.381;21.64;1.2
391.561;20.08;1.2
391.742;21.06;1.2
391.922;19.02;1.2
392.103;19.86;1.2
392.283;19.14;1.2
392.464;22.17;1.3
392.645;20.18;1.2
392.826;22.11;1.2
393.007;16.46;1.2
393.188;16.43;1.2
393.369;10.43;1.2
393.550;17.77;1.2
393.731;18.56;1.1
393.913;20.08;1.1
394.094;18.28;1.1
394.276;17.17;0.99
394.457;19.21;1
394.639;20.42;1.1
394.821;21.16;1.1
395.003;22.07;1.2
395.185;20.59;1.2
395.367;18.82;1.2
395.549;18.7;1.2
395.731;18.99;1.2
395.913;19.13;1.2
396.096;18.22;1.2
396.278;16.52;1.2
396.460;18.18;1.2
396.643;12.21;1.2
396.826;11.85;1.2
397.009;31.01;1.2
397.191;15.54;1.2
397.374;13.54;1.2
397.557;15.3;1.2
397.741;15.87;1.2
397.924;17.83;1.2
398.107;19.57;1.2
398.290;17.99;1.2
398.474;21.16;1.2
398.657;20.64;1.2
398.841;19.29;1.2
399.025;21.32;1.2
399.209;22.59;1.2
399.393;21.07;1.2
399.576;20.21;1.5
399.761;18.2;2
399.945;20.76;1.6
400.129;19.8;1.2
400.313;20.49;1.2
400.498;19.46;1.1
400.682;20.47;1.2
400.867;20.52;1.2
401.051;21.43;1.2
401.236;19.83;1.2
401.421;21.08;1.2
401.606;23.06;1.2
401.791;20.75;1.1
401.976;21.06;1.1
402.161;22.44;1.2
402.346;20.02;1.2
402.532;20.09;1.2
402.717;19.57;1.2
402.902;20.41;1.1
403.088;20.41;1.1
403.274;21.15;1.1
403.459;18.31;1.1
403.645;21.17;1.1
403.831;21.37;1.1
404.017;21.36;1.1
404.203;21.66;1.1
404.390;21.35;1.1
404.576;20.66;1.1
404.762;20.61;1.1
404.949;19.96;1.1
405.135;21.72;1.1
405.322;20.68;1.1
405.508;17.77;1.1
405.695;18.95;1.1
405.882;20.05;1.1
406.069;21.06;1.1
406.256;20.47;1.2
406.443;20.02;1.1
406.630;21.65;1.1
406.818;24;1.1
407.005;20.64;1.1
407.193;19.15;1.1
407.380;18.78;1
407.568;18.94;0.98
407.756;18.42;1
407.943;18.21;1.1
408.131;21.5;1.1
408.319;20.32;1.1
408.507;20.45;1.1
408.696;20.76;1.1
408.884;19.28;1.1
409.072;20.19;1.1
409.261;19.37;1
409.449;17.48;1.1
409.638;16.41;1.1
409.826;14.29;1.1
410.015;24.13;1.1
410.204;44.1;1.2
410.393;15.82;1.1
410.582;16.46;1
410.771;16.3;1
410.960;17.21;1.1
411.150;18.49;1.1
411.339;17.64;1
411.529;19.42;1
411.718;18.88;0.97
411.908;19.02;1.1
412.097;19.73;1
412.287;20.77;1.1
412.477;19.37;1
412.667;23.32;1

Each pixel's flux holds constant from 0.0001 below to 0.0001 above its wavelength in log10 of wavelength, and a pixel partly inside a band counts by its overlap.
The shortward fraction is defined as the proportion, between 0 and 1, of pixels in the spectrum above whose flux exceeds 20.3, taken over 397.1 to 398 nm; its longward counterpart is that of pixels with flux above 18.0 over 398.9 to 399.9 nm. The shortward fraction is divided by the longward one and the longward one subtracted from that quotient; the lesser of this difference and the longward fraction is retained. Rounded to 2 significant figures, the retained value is -1.0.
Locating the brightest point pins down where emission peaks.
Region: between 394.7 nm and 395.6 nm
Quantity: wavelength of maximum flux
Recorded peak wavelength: 395.003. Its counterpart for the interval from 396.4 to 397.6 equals 397.009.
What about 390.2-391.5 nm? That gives 391.381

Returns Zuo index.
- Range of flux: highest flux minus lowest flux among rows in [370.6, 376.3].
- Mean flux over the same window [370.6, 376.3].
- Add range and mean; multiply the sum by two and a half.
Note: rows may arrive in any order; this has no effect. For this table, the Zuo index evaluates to 338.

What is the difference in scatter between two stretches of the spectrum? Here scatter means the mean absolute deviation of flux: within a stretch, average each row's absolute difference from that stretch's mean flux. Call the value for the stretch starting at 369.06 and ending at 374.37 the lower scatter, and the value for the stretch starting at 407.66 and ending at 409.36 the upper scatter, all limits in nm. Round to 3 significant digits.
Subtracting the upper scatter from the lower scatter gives 13.4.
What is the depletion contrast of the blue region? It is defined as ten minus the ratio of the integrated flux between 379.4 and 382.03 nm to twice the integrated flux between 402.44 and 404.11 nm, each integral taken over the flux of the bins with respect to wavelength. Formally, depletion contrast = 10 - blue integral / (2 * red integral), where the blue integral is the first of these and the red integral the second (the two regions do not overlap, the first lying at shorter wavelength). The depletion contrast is 9.3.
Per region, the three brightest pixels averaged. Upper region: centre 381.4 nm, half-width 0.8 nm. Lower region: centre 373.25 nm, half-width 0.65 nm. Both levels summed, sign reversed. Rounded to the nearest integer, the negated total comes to -98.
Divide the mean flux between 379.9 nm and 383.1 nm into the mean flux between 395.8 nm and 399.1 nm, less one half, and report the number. 0.4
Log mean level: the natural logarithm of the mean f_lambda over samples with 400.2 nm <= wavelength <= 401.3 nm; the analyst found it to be 3.01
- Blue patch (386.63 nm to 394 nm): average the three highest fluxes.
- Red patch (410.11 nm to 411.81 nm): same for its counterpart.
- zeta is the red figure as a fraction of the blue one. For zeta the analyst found 1.0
